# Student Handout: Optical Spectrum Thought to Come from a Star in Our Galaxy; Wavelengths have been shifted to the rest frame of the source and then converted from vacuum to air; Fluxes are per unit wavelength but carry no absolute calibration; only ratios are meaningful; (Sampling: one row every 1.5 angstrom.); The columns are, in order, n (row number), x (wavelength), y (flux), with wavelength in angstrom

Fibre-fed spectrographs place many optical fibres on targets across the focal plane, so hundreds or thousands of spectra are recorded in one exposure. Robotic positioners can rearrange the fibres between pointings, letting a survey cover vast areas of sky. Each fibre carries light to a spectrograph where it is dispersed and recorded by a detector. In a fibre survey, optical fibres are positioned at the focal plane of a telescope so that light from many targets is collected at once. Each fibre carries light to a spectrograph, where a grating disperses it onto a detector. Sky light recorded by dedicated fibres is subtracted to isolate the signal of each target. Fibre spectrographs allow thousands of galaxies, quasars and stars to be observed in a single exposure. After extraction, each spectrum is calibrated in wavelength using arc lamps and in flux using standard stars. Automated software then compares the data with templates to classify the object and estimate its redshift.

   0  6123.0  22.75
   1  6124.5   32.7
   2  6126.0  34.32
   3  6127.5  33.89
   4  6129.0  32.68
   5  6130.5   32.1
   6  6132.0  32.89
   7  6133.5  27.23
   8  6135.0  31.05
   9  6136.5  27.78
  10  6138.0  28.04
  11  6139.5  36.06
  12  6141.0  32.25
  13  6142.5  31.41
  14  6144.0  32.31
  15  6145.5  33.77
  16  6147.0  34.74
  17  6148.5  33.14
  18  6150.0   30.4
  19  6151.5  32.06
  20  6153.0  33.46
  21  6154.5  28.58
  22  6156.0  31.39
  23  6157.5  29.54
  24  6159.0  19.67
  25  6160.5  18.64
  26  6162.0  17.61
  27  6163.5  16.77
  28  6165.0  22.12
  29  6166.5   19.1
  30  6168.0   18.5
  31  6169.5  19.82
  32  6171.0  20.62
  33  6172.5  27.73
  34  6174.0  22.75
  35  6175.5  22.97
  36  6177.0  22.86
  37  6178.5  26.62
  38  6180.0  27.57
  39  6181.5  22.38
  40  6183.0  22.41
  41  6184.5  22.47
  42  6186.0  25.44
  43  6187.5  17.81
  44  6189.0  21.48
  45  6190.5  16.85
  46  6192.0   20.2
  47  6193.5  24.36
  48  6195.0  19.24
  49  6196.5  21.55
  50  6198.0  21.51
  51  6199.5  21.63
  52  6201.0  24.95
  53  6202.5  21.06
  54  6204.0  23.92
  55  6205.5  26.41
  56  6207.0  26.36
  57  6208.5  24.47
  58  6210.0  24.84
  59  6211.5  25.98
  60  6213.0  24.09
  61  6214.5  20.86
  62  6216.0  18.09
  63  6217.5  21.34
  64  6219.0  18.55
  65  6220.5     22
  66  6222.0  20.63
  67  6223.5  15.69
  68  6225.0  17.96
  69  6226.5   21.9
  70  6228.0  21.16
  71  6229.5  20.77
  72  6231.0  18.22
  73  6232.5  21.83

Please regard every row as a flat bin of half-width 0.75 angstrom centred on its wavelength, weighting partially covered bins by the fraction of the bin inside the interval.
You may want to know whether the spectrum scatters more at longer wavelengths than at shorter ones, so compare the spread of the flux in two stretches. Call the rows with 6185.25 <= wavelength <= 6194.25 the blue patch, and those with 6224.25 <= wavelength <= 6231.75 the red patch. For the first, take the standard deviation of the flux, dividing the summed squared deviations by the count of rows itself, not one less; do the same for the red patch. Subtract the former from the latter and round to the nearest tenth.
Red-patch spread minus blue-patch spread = -1.5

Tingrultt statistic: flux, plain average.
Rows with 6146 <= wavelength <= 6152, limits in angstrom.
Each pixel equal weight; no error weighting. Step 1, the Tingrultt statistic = 33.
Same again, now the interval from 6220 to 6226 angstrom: 19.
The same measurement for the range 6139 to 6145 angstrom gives 33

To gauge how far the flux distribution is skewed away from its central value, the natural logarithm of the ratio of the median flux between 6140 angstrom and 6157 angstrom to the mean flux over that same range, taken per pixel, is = 0.00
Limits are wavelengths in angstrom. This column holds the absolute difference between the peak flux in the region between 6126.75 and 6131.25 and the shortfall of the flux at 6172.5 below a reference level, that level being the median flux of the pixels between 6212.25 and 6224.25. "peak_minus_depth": 40.9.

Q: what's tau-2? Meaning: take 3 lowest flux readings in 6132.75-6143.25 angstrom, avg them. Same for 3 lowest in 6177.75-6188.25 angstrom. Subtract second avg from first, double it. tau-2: 14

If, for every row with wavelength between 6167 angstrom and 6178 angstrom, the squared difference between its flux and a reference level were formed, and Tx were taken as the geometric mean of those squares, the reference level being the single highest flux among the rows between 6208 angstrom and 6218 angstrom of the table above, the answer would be 15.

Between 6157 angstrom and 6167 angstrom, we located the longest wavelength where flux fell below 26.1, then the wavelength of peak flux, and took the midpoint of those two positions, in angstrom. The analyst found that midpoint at 6162.0 angstrom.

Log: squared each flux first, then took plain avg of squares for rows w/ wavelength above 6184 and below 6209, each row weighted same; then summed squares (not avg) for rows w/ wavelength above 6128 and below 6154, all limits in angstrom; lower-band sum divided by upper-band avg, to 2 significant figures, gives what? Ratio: 34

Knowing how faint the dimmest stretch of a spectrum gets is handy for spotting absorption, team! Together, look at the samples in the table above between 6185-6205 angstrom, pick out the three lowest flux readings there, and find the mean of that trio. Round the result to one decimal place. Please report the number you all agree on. 18.0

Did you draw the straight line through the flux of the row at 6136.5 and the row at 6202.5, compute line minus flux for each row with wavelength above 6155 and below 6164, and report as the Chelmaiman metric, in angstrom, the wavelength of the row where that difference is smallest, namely 6156.0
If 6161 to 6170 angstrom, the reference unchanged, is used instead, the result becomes 6165.0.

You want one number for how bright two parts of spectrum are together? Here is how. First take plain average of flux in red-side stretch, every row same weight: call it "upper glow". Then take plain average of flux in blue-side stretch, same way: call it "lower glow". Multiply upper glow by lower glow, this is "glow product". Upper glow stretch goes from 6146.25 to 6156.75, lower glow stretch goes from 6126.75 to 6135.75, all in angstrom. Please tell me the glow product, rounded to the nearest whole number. 1011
